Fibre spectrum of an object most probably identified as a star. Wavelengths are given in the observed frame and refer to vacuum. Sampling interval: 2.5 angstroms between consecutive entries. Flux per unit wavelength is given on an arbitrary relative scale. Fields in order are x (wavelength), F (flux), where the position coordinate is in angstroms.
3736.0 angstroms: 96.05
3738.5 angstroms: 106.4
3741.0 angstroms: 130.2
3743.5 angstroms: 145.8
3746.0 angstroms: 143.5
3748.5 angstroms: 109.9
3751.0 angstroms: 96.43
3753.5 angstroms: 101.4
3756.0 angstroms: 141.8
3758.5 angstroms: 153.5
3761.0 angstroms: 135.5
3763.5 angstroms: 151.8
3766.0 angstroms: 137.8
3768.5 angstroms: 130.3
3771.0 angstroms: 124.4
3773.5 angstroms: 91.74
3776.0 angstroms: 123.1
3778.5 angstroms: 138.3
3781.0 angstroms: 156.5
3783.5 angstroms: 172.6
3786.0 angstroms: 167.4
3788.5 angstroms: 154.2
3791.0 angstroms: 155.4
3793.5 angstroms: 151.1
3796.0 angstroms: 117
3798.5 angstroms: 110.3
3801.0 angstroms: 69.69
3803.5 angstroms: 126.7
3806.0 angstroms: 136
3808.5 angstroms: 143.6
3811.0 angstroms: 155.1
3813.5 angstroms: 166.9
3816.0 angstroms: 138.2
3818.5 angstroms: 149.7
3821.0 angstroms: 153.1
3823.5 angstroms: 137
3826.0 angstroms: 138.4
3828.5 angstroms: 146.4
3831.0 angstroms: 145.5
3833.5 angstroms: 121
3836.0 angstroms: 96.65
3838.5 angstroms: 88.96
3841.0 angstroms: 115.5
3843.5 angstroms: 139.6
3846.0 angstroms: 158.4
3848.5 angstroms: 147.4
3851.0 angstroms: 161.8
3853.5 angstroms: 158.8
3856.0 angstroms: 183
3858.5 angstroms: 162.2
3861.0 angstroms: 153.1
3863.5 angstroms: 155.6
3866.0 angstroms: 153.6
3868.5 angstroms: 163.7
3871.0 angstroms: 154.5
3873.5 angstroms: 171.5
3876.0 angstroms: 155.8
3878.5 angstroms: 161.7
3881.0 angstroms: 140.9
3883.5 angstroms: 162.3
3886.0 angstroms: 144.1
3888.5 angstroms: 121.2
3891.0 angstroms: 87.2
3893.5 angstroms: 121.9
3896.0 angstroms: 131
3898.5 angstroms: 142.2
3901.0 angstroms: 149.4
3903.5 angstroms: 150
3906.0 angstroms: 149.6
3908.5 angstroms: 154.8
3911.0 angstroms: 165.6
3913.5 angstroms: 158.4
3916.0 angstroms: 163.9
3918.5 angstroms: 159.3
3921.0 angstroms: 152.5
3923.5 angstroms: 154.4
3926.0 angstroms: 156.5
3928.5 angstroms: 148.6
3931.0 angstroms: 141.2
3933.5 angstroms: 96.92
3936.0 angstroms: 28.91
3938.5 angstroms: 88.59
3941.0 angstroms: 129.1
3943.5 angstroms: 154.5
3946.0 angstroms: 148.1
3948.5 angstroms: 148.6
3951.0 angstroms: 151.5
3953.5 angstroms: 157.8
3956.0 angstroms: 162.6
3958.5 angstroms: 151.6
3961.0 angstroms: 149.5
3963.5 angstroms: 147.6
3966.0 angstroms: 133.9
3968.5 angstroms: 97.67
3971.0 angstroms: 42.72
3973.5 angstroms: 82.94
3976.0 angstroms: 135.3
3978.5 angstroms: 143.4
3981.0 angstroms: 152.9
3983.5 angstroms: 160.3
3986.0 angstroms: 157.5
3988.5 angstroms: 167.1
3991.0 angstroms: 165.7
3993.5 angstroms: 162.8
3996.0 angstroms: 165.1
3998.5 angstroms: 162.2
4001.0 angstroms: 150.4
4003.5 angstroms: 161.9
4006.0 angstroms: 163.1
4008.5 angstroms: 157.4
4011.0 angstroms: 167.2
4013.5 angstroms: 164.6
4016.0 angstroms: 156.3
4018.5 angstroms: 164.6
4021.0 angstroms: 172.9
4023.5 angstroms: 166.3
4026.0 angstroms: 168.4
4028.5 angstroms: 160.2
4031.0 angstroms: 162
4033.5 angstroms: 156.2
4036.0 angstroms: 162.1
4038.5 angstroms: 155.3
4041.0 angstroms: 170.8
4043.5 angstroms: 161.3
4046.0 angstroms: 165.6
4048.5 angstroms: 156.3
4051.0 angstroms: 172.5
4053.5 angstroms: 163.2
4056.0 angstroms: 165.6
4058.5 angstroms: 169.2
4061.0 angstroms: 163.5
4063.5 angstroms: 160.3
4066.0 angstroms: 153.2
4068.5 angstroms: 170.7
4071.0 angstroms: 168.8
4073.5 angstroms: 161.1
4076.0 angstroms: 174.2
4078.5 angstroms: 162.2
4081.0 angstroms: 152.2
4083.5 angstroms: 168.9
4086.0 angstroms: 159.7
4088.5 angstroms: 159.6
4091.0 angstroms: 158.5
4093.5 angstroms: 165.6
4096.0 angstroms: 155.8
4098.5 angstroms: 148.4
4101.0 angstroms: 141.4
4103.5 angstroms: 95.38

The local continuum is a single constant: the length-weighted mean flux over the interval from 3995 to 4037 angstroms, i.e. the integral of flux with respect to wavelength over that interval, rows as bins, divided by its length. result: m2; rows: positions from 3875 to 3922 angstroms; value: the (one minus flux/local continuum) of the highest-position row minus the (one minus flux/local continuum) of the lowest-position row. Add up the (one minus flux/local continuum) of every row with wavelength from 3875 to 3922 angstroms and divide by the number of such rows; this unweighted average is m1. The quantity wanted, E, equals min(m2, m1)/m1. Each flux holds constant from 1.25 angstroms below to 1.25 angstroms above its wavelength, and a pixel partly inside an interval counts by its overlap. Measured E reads 0.2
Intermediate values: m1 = 0.10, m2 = 0.020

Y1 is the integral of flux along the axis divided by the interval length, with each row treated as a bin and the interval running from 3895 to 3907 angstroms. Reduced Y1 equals 145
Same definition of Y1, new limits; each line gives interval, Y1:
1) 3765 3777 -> 121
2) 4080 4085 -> 161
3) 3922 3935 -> 138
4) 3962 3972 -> 108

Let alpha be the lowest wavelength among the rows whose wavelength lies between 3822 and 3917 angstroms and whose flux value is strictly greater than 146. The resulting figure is 3828.5 angstroms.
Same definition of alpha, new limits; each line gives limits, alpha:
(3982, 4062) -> 3983.5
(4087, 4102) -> 4088.5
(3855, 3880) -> 3856.0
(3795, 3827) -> 3811.0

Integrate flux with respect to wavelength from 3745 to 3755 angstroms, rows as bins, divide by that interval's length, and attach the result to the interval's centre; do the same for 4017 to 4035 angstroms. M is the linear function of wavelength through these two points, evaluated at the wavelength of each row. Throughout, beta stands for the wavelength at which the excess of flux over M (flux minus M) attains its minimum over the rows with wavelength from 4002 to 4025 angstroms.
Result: 4016.0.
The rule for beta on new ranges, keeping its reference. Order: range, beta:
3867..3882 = 3881.0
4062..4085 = 4081.0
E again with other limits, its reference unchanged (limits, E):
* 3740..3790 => -0.9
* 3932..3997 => -2.4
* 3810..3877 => 0.0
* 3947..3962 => -0.1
